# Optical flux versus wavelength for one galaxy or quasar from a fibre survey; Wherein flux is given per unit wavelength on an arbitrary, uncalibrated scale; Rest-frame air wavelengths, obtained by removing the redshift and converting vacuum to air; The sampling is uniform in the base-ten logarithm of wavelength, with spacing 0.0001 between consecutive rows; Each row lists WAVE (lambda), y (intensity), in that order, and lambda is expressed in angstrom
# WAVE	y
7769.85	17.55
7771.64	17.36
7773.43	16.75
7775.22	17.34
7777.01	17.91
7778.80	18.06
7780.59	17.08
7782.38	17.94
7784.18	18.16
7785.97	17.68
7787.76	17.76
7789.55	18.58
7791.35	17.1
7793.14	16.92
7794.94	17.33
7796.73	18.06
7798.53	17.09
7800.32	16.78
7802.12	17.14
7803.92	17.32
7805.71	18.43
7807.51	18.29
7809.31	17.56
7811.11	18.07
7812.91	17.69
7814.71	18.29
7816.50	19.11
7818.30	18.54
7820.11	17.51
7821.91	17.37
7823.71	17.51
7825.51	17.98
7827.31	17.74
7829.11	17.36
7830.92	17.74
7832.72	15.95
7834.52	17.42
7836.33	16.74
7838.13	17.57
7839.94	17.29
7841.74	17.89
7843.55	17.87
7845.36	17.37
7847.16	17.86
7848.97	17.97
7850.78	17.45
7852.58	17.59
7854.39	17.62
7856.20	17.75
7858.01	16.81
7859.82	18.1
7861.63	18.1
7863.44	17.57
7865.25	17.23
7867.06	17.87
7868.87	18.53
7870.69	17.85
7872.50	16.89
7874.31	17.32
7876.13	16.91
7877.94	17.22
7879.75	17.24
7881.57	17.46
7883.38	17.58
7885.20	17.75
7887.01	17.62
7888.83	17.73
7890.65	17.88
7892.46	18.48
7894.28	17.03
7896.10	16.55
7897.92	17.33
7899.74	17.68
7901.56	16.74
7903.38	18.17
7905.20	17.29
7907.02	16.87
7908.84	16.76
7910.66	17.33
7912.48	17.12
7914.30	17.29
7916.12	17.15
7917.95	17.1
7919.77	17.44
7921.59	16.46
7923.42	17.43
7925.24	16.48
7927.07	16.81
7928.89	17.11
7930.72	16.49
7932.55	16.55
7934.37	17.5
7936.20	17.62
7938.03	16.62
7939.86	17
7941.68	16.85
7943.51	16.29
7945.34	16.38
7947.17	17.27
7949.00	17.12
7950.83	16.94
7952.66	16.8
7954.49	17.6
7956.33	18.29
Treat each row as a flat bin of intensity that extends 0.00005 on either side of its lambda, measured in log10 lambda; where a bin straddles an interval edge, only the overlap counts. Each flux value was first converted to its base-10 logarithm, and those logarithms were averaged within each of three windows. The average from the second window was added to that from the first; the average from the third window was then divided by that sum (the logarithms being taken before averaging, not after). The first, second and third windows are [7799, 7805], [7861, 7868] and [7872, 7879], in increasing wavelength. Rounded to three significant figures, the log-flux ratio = 0.497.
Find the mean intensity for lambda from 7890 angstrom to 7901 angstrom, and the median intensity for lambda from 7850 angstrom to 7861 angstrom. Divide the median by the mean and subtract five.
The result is -3.99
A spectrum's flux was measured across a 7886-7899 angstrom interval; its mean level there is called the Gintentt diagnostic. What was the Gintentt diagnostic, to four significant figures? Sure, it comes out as 17.52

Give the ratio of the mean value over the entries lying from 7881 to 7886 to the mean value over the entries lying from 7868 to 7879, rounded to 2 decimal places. 1.01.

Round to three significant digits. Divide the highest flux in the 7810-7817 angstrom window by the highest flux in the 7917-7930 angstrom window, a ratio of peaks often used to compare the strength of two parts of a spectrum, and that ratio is 1.10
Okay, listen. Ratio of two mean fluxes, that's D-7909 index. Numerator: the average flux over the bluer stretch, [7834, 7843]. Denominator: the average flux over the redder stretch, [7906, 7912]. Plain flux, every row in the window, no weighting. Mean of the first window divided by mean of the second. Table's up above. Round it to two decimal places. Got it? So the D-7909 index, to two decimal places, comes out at 1.02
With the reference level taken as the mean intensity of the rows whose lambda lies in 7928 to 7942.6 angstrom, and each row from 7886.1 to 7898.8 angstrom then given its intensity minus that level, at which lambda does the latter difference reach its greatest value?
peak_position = 7892.46 angstrom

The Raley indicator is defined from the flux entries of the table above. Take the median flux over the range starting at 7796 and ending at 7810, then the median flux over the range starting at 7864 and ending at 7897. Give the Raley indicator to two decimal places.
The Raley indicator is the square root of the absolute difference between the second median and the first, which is 0.28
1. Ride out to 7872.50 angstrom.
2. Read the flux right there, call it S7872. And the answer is 16.89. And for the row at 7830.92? 17.74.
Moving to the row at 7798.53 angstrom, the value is 17.09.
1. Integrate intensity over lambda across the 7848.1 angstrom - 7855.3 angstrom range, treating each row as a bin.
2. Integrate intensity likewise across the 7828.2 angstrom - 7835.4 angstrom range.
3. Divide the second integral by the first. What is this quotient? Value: 0.97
